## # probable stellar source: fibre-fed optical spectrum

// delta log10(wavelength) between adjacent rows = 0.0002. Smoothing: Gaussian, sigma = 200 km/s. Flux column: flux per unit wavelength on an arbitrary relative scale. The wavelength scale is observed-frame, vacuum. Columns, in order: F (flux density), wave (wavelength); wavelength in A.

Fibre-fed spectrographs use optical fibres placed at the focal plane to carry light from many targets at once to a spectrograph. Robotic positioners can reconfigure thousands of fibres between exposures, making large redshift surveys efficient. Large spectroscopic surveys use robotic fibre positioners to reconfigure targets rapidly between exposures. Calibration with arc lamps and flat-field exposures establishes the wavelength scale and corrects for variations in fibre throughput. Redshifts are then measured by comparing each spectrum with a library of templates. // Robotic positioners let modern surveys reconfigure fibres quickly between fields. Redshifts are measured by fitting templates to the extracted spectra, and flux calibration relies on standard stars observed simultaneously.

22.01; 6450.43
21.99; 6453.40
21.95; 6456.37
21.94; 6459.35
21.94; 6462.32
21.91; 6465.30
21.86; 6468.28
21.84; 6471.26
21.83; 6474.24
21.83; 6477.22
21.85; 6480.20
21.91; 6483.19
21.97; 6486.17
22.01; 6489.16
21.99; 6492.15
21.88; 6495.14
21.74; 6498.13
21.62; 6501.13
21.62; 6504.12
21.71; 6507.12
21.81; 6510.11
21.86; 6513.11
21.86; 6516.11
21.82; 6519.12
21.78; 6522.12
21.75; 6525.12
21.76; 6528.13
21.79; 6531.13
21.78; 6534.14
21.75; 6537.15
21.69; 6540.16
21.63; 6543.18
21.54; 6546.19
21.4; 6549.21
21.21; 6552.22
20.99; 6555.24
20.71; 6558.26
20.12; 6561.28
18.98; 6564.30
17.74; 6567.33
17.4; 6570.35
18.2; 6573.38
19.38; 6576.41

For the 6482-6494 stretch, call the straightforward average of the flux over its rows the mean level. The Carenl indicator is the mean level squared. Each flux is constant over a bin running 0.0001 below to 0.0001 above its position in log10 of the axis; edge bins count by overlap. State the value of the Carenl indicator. 483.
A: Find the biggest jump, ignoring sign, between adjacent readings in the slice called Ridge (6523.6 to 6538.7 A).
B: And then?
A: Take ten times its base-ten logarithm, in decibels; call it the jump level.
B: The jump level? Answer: -15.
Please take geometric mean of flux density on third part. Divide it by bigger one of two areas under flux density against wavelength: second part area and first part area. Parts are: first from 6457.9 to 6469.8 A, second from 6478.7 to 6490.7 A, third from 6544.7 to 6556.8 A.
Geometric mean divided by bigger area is 0.081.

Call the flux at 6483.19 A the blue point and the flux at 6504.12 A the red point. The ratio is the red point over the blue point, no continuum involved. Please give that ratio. 0.99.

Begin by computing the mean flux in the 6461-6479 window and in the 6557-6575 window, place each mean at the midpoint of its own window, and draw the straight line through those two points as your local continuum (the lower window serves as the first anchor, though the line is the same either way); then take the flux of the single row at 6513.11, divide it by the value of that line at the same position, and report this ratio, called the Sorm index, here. 1.07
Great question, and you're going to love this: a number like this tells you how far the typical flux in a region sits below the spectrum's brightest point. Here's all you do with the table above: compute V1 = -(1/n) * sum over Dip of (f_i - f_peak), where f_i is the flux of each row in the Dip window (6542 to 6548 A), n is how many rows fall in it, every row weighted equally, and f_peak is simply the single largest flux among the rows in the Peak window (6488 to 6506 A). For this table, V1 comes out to 0.4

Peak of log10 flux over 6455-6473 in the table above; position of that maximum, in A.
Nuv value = 6456.37 A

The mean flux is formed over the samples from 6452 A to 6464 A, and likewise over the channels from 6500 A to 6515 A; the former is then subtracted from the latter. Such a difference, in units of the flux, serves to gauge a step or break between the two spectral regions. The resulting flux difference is -0.2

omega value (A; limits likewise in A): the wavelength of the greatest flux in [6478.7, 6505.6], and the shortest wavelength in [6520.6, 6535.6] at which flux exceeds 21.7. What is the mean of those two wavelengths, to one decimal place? 6505.6 A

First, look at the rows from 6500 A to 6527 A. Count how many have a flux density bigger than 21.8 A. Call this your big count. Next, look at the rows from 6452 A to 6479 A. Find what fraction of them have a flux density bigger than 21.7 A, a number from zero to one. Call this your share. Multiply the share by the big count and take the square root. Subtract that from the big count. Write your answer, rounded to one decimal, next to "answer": 2.0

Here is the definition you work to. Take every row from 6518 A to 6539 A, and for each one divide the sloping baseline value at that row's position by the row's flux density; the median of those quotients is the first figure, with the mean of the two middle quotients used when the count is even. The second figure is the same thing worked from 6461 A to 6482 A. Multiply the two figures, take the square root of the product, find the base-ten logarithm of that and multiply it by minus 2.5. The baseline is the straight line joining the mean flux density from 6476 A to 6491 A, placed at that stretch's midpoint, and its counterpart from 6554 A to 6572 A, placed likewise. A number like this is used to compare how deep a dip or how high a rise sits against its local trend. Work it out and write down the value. 0.022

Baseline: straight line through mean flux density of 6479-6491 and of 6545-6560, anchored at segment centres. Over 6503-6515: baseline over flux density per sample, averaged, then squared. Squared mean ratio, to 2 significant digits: 0.99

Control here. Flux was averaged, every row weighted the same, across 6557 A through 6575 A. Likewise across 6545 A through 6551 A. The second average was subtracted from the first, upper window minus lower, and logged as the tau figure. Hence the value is -2.6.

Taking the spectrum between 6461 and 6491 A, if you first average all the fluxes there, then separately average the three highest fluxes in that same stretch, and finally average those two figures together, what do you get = 21.93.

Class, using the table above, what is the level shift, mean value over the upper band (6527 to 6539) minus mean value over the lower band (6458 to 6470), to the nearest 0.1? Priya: -0.1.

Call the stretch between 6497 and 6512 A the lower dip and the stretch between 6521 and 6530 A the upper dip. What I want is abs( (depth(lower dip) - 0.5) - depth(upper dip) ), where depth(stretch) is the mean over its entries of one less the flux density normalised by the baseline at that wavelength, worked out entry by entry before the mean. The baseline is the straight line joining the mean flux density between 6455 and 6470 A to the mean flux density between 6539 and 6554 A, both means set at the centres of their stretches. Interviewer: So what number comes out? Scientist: 0.492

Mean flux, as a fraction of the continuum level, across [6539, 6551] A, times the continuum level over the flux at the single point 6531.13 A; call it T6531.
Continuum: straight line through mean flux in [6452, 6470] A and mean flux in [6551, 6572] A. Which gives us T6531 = 1.01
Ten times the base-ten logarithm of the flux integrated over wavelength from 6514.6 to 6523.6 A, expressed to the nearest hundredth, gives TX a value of 22.93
